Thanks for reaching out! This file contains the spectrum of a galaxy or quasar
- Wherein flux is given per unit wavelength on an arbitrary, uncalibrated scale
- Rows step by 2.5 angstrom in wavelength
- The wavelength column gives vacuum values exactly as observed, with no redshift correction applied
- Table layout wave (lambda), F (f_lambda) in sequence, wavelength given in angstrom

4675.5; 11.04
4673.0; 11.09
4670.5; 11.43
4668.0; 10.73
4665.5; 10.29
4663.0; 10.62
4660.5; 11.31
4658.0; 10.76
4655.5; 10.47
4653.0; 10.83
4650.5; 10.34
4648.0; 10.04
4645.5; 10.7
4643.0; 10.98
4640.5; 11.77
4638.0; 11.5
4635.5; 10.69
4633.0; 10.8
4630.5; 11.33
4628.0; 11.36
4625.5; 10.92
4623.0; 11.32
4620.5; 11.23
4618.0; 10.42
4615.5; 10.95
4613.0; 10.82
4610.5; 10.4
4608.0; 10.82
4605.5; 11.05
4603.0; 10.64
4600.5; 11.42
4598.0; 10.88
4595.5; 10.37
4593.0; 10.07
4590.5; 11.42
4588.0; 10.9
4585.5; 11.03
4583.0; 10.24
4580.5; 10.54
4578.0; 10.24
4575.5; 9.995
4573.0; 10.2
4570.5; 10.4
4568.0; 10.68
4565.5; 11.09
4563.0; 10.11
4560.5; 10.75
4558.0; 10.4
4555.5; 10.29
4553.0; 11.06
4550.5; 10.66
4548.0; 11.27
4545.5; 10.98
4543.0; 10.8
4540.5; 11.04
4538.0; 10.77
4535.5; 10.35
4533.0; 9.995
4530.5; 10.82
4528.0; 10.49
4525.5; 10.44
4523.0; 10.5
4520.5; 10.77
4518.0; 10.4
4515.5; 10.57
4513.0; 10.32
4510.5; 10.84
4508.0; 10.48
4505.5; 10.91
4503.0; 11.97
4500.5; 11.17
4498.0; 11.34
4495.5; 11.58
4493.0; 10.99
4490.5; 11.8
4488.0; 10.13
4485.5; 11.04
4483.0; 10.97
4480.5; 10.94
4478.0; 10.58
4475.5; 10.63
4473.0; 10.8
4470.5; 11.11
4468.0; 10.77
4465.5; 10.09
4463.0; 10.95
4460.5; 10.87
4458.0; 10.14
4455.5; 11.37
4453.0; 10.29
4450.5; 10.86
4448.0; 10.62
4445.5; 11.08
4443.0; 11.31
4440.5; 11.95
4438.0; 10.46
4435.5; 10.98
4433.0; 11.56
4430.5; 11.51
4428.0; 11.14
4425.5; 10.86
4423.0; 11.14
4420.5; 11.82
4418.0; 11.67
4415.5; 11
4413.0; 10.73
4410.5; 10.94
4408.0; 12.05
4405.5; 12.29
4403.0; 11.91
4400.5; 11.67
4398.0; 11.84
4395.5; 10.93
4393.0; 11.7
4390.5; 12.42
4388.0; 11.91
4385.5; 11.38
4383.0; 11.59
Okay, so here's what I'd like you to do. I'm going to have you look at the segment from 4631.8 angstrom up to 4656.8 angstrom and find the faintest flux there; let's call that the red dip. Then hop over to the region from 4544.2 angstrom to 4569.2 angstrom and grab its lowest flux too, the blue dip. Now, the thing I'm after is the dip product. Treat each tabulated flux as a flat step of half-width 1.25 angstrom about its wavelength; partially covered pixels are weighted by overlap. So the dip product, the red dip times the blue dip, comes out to 102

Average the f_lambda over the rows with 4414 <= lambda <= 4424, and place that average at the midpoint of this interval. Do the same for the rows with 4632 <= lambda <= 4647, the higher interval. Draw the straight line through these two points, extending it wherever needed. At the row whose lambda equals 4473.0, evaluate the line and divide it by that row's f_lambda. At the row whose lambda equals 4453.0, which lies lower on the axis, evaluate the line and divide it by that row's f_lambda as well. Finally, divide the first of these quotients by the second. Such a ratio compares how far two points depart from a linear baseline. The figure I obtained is 0.950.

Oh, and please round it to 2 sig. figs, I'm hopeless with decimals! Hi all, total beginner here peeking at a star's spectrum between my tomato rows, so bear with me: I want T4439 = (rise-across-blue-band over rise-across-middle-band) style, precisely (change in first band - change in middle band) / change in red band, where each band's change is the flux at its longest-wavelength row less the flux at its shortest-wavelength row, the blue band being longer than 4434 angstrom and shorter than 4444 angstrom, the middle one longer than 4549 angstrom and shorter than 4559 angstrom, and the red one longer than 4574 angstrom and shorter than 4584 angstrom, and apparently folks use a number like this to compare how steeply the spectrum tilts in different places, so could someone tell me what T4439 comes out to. 2.4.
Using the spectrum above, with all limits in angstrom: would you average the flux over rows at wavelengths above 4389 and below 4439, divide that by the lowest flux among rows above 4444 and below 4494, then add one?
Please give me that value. 2.13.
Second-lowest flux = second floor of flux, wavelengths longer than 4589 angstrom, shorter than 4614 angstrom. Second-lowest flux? 10.37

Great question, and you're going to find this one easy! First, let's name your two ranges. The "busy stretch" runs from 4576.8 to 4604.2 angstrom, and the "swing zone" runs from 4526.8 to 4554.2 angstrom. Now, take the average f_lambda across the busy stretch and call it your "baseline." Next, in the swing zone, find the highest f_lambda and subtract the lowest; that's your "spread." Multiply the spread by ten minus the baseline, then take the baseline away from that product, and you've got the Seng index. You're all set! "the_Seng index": -11.6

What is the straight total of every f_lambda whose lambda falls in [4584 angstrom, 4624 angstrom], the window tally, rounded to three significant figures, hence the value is 174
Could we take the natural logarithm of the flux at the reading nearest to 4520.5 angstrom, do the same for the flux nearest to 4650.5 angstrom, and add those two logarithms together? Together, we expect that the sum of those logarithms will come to 4.71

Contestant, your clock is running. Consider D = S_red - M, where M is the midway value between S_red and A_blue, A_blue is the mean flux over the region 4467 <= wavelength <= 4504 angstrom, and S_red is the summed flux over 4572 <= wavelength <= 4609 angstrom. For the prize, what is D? 74.4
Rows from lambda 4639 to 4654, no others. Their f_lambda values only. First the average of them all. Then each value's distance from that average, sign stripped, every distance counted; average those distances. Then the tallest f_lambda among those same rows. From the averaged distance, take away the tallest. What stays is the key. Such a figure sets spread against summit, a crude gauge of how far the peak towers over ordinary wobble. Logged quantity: -11.4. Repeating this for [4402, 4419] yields -11.8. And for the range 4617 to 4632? -11.1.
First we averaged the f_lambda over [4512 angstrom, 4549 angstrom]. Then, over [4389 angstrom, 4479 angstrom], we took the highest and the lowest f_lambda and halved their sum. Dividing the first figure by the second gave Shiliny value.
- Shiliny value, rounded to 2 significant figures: 0.94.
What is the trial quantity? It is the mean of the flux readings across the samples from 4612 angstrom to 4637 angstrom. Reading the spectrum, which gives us 11.0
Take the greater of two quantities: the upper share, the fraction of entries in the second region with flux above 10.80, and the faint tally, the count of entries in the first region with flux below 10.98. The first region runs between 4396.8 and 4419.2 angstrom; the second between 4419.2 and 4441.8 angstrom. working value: 2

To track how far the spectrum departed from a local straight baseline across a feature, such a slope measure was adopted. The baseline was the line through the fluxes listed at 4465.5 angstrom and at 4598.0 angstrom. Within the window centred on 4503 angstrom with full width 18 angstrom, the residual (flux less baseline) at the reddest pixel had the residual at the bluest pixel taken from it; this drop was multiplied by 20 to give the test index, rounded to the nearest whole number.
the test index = -17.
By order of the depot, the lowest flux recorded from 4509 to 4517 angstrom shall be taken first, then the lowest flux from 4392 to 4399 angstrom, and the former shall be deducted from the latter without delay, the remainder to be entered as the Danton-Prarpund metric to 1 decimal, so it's 0.6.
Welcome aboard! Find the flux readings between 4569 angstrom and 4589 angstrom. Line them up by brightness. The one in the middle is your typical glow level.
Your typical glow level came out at 10.3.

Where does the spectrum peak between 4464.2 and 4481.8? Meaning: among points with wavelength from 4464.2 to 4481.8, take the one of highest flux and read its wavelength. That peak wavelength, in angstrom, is 4470.5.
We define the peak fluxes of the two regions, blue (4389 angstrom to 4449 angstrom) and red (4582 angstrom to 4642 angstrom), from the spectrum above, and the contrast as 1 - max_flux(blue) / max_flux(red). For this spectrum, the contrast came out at -0.055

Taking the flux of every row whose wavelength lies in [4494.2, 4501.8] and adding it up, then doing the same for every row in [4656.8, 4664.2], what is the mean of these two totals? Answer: 33.4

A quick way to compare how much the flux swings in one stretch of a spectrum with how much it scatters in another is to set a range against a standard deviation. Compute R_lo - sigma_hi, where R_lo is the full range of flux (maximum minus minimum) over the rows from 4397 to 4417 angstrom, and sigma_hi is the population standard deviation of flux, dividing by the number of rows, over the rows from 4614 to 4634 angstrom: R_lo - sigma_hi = 1.3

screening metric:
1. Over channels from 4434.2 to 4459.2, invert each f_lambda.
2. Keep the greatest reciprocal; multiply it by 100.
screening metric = 9.9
